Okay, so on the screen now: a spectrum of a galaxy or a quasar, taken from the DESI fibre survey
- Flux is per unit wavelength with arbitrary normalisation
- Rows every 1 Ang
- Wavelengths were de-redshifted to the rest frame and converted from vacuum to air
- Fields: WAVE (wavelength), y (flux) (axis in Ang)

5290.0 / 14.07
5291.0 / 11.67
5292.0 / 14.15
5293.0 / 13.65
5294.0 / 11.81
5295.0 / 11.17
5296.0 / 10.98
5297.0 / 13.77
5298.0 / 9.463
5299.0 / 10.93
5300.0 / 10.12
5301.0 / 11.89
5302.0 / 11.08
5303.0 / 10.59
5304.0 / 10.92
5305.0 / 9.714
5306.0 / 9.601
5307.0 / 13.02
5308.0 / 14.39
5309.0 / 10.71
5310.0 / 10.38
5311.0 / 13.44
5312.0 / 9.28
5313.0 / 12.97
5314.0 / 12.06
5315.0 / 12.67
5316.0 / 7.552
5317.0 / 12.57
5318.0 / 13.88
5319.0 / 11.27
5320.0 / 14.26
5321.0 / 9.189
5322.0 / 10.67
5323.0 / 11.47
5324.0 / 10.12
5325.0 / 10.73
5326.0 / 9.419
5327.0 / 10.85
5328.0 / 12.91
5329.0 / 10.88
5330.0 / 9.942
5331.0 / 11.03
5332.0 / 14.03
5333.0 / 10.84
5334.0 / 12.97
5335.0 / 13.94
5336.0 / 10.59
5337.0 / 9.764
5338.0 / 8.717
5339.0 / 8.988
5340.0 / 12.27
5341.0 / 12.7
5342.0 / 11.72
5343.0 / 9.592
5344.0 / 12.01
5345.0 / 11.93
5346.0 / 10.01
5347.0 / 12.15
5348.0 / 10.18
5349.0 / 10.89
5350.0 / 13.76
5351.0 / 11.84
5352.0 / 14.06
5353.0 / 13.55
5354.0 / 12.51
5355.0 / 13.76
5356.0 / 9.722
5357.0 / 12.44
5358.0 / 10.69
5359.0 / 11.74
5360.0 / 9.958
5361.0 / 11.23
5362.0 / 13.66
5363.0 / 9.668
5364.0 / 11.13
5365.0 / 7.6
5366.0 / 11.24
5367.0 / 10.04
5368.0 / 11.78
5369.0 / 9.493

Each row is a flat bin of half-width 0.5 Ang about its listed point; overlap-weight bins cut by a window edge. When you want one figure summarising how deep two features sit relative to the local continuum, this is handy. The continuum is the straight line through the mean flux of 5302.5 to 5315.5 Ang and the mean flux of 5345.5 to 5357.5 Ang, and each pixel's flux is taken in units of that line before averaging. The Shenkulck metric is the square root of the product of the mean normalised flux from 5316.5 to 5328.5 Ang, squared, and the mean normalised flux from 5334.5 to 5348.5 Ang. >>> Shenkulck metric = 0.941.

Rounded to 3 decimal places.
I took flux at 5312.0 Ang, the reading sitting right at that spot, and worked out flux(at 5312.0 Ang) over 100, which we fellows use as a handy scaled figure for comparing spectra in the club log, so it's 0.093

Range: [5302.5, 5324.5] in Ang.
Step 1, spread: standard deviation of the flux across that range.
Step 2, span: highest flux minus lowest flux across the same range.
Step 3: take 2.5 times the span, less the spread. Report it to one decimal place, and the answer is 15.3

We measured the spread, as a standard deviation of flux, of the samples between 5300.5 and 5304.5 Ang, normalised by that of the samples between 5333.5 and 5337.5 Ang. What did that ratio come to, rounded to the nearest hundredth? 0.28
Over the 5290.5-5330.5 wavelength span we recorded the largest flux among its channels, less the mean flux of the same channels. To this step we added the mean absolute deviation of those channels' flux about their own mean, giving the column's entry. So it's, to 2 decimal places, 4.32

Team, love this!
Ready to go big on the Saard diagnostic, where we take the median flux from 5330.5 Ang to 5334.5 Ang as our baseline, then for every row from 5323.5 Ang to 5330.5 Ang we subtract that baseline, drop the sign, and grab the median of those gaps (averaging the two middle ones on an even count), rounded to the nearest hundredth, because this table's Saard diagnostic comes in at 1.27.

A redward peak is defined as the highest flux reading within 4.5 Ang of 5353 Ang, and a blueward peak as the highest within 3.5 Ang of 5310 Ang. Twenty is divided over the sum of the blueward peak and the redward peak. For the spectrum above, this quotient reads 0.703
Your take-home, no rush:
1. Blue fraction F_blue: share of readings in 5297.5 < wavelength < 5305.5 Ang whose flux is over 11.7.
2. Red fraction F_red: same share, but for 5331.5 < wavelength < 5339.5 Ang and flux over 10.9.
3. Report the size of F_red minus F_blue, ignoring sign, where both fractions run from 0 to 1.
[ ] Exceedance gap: 0.25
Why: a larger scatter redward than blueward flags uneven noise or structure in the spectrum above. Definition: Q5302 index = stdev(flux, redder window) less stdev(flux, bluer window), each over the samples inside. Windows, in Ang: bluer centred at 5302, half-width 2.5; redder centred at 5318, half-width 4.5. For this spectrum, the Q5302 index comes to 1.5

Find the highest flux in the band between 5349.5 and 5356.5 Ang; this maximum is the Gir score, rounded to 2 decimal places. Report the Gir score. 14.06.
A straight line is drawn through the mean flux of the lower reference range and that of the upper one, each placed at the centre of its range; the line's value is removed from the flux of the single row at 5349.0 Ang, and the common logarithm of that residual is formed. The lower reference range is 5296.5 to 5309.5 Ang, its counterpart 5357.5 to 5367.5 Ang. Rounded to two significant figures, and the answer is -1.2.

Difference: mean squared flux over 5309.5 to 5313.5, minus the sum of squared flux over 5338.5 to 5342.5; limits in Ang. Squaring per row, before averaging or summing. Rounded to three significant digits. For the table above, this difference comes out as -394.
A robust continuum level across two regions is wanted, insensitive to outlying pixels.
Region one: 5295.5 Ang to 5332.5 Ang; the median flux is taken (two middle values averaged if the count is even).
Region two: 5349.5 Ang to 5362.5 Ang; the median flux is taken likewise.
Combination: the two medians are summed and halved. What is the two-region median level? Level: 11.7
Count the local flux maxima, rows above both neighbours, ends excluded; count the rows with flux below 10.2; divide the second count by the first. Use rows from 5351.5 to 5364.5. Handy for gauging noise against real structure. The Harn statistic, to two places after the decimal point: 0.75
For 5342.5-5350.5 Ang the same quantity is 1.50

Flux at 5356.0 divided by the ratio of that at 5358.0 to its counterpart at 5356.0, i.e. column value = 8.8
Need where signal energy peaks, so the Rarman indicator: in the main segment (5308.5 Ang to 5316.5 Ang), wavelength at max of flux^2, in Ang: 5311.0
